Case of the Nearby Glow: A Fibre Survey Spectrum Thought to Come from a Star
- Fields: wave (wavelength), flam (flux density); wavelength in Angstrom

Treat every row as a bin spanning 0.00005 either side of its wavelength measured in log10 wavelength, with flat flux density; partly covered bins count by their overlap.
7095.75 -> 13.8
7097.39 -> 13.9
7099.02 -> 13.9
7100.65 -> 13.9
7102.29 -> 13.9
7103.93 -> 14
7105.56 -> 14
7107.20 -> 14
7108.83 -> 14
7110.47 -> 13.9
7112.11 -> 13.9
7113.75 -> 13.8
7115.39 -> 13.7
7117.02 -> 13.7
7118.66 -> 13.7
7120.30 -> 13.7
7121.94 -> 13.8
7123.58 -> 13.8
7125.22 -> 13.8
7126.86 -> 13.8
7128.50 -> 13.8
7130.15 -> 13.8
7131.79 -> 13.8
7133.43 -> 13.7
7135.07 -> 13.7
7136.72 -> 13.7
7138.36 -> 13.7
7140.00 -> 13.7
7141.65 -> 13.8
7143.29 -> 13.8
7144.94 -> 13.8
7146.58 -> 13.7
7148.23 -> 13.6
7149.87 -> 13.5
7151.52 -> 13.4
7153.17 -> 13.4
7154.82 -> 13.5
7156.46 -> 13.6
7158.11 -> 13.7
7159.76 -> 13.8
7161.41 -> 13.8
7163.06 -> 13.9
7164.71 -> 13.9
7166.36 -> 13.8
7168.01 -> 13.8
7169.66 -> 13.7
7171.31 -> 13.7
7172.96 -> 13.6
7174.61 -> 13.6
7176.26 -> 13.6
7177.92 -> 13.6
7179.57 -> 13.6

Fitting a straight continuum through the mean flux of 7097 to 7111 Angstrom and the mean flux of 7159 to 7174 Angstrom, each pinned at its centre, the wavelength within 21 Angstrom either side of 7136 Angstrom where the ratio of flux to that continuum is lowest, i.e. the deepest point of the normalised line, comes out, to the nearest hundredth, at 7151.52 Angstrom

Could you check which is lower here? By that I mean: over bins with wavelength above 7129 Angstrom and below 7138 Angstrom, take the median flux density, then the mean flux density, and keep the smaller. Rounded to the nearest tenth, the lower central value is 13.7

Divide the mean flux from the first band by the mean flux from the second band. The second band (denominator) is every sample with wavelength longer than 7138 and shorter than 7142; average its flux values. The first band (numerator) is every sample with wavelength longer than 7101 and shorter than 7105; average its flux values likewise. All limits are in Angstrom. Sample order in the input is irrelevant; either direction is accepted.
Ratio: 1.02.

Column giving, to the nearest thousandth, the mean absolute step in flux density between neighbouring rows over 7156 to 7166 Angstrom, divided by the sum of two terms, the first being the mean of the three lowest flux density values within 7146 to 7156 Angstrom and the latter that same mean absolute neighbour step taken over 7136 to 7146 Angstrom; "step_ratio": 0.004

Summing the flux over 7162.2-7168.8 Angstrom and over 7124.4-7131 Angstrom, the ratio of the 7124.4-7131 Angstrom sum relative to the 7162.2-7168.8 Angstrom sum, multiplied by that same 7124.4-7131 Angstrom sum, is 55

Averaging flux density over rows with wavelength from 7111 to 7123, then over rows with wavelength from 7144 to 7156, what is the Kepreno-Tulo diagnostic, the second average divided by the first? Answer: 0.985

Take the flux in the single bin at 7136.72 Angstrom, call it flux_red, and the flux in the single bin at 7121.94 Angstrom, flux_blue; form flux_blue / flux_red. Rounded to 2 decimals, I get 1.01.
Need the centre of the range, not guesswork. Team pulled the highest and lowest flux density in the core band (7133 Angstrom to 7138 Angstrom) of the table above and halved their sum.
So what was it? 13.7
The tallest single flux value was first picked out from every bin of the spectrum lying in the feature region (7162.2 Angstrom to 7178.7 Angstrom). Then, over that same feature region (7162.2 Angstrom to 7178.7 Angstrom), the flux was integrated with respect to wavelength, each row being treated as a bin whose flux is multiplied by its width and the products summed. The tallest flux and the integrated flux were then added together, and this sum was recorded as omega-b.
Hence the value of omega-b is 240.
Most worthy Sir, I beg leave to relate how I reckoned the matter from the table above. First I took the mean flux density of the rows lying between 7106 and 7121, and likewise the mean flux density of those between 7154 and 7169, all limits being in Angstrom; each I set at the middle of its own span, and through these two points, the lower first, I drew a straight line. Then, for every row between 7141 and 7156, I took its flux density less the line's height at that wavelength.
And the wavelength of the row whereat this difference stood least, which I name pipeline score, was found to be 7151.52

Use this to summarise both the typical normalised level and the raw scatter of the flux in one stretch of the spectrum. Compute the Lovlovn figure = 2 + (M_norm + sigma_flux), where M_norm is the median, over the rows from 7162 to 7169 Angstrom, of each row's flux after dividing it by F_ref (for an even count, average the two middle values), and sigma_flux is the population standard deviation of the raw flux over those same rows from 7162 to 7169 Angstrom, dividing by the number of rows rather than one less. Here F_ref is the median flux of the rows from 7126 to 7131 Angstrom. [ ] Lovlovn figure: 3.05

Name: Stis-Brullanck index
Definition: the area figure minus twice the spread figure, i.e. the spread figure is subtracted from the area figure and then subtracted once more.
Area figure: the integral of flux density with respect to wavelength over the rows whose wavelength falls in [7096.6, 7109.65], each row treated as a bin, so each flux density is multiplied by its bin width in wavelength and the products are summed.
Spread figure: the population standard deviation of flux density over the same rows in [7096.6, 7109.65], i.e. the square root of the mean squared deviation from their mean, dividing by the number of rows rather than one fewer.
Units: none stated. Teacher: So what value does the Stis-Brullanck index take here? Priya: 182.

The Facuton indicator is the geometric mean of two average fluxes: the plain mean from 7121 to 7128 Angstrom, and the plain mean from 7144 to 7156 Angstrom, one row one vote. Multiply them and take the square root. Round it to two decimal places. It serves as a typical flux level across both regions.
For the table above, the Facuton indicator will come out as 13.68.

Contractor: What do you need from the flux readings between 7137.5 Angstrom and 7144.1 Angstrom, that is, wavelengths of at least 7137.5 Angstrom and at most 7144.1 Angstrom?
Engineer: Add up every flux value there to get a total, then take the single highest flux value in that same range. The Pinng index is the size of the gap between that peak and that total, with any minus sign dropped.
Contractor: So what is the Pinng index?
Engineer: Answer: 41.2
